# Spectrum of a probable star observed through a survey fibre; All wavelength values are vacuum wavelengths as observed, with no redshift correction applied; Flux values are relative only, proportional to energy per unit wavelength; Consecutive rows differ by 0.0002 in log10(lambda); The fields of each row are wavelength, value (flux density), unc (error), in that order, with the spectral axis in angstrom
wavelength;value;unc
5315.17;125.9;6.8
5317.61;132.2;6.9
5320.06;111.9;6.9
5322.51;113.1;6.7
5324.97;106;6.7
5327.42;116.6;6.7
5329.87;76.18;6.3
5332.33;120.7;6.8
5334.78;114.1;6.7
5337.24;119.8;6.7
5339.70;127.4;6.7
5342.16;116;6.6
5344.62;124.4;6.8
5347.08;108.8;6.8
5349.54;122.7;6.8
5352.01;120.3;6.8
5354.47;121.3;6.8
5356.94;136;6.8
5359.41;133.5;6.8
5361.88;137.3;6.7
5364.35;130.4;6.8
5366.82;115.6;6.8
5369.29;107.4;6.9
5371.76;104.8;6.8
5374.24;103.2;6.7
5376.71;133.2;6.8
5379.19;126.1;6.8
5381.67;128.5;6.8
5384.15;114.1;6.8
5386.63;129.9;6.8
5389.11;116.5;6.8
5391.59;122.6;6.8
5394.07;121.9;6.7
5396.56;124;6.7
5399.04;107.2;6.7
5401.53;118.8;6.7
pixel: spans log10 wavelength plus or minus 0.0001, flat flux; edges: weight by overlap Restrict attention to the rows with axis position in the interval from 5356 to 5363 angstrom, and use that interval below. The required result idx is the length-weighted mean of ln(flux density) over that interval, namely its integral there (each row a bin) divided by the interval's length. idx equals 4.91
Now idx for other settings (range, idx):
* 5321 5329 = 4.70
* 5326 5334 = 4.64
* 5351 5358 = 4.83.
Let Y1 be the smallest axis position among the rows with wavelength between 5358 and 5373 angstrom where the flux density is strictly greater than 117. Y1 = 5359.41 angstrom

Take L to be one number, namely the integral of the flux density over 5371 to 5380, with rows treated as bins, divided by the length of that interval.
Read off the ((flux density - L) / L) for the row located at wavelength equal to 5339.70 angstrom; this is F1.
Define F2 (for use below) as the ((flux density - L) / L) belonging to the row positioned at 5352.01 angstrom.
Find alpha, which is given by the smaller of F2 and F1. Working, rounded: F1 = 0.09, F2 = 0.03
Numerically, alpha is 0.03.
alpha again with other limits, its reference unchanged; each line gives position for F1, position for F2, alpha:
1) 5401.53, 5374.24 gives -0.12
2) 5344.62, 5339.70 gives 0.06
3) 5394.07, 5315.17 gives 0.04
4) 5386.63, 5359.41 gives 0.11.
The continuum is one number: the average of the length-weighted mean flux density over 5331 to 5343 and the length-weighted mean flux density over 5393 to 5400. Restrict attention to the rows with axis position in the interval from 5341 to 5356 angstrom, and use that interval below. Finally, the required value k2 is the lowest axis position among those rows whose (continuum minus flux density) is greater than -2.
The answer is 5342.16 angstrom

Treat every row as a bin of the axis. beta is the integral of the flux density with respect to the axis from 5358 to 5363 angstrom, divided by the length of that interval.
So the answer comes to 135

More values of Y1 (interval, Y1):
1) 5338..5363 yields 5339.70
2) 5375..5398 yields 5376.71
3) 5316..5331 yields 5317.61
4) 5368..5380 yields 5376.71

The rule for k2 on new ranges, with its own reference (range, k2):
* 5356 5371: 5366.82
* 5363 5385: 5366.82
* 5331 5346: 5334.78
